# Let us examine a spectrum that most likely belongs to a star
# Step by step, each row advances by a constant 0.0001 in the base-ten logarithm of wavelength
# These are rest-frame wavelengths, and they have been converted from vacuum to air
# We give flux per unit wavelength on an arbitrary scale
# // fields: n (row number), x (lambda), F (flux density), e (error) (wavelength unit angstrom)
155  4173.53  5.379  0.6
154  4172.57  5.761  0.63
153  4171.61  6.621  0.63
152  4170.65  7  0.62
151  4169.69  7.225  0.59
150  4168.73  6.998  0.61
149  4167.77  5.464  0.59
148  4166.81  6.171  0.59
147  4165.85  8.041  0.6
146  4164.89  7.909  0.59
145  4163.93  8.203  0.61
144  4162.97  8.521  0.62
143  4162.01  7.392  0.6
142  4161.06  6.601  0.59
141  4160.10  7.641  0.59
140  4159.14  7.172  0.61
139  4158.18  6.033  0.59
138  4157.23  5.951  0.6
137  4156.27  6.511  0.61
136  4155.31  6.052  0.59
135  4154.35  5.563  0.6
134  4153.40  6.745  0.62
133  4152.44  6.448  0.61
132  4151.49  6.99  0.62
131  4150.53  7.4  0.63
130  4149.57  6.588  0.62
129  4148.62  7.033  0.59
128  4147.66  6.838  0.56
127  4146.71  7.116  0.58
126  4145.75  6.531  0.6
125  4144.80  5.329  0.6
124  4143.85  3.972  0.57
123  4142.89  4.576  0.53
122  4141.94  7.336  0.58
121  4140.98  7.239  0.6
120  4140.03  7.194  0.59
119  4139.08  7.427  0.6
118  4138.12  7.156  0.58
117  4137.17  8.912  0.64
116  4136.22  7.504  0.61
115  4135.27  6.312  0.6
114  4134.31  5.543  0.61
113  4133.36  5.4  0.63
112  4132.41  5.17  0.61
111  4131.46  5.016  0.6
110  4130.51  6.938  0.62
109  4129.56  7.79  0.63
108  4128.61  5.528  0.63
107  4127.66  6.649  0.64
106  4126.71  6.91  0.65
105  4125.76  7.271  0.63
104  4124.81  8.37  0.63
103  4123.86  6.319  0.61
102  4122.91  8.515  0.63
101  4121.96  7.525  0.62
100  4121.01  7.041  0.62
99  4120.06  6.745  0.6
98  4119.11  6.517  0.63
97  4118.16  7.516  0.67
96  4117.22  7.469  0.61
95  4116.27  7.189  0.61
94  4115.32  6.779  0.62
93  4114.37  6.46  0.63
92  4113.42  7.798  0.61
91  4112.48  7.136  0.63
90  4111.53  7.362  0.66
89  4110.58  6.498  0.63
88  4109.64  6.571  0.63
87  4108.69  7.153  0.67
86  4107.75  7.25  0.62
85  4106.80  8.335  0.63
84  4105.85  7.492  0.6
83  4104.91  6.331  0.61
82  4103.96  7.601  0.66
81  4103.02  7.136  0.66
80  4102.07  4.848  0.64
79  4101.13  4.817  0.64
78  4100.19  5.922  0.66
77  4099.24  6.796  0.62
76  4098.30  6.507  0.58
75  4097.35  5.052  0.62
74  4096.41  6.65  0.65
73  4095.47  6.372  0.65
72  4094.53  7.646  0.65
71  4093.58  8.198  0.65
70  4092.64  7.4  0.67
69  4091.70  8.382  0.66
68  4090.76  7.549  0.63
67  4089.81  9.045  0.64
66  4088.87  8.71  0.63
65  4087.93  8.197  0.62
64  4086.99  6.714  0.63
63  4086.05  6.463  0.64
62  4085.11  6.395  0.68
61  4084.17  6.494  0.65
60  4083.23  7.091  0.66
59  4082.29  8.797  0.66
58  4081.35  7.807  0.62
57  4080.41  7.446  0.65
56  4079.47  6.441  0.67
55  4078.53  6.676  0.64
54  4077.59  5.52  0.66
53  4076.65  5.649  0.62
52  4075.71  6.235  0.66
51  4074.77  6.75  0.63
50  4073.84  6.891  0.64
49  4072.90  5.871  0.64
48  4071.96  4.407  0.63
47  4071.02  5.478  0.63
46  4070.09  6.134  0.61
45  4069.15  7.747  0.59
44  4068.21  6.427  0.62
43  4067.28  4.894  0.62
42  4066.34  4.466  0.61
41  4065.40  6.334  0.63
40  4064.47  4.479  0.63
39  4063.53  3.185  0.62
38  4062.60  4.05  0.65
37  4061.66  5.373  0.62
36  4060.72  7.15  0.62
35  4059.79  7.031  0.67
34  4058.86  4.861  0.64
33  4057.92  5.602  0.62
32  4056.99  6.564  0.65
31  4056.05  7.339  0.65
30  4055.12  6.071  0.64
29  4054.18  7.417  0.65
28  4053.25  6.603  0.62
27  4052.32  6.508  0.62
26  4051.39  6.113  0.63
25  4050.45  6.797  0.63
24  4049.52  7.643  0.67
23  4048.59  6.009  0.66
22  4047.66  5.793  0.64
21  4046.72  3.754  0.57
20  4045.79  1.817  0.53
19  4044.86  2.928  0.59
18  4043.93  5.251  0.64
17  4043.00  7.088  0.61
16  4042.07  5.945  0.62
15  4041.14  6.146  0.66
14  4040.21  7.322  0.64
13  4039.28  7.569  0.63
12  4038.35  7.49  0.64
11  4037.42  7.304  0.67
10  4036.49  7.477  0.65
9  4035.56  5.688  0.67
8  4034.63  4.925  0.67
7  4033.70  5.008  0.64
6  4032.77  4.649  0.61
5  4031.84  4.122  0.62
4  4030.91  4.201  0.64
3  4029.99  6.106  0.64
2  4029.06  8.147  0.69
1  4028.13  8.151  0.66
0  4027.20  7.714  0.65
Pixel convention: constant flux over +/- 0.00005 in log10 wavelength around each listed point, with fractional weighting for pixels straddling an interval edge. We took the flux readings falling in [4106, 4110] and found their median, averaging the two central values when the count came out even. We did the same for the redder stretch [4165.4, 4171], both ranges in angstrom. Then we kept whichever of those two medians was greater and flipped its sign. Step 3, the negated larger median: -7.20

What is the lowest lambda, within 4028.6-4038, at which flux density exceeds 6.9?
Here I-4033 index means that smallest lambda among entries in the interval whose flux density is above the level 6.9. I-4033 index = 4029.06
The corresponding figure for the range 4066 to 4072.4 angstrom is 4069.15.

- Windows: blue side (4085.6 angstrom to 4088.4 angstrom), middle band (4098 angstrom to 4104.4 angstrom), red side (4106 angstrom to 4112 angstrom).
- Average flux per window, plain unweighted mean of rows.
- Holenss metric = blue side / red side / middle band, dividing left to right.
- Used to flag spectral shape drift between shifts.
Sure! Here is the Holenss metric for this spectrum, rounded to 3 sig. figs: 0.159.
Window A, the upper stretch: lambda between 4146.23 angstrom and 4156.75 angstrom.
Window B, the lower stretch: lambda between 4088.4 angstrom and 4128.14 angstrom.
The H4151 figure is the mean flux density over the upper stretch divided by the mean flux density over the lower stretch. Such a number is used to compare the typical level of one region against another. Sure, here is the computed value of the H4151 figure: 0.939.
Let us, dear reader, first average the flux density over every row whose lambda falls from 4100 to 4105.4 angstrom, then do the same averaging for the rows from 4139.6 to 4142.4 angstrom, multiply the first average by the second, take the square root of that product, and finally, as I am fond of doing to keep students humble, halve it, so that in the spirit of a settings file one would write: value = 3.33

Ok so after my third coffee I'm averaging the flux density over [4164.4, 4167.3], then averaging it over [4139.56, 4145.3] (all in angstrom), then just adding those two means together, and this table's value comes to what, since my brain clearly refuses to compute 13.3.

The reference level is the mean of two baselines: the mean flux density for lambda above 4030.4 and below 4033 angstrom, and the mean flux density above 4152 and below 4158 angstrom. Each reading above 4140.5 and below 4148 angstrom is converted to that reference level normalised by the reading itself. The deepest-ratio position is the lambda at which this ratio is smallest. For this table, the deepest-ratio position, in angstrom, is 4141.94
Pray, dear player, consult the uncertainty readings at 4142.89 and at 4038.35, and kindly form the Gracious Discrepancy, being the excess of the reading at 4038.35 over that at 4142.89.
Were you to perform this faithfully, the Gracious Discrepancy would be 0.11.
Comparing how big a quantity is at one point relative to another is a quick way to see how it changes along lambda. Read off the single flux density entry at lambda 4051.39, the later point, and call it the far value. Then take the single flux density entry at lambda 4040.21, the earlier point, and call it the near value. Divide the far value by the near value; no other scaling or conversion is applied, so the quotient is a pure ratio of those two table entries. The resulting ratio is 0.83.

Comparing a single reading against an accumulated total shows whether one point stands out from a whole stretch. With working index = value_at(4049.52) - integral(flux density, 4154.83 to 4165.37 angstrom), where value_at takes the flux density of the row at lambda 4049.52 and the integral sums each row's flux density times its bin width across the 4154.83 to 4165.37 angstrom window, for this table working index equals -67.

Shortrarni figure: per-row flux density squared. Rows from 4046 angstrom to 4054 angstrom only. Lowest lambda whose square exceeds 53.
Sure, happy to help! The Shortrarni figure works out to 4049.52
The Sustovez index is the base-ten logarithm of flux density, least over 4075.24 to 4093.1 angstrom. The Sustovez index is 0.74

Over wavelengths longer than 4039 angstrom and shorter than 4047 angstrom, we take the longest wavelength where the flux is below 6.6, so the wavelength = 4046.72 angstrom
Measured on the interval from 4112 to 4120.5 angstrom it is 4119.11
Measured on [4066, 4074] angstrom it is 4072.90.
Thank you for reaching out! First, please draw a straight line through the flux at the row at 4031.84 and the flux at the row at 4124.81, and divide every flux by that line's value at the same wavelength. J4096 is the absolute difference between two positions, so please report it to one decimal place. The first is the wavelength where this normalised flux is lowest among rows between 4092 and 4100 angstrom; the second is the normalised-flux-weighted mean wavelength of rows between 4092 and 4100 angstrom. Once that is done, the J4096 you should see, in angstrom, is 1.6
